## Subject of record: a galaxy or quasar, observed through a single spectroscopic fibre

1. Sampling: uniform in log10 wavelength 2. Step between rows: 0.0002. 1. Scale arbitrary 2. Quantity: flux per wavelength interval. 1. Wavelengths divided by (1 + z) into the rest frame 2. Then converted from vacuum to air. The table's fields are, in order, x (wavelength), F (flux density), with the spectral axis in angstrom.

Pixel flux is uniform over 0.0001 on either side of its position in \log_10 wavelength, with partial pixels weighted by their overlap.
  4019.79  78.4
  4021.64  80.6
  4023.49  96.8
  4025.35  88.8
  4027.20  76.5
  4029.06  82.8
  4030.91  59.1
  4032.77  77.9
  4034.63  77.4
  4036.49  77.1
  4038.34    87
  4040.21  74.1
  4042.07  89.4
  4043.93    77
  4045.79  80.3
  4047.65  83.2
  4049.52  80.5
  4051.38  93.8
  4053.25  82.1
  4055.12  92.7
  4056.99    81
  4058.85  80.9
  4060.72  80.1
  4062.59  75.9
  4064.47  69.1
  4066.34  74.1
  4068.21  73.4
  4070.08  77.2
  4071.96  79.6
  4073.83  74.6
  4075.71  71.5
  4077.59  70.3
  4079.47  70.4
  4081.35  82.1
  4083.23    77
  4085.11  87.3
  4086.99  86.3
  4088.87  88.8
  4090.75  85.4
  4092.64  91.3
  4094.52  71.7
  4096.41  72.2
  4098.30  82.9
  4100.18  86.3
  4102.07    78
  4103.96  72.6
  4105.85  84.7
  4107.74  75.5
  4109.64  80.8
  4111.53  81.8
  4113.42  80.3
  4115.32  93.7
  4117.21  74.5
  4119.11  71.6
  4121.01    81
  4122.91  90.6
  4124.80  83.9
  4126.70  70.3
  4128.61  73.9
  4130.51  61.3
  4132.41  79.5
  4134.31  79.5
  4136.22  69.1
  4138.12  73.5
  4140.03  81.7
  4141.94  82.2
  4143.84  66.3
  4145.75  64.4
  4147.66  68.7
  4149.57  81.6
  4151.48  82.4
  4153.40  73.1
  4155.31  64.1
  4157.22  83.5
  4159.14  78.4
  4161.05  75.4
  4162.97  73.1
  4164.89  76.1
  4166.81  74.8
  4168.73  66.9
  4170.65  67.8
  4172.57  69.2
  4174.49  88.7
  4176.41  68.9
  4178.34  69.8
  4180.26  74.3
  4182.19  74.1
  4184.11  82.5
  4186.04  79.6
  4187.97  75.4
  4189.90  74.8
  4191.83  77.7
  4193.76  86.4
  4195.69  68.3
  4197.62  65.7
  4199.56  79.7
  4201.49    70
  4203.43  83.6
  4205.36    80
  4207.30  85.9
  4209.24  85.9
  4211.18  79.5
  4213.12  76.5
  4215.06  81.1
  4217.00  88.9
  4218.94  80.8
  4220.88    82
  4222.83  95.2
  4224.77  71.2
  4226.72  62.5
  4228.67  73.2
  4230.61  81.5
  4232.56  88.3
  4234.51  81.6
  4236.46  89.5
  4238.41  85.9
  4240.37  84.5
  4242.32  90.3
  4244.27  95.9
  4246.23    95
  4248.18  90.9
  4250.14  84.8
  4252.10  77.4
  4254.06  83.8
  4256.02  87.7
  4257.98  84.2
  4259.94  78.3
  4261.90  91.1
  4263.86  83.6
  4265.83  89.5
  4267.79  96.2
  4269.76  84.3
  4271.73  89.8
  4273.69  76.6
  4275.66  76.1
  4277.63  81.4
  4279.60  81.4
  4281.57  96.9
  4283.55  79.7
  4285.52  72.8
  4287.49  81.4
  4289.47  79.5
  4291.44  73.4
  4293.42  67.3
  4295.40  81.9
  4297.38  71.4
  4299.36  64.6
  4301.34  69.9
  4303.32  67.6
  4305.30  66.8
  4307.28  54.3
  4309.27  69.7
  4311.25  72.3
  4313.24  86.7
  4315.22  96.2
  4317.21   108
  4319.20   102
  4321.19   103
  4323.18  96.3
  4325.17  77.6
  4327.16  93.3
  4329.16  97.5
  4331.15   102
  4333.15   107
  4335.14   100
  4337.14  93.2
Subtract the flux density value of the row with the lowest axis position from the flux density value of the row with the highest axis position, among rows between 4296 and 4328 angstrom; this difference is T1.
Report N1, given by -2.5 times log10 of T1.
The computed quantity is -3.4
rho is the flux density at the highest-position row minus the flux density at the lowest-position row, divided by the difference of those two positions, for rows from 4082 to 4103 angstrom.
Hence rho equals 0.1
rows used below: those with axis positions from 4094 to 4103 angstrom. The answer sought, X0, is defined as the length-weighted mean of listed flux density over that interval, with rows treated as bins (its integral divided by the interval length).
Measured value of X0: 78.5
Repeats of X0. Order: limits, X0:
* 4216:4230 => 79.2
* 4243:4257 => 88.0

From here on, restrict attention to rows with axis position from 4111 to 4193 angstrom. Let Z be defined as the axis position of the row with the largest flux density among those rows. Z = 4115.32 angstrom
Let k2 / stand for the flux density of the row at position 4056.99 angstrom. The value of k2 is 81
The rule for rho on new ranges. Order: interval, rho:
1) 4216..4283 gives 0.1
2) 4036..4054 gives 0.3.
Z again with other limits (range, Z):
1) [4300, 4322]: 4317.21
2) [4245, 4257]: 4246.23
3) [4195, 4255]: 4244.27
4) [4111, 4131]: 4115.32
